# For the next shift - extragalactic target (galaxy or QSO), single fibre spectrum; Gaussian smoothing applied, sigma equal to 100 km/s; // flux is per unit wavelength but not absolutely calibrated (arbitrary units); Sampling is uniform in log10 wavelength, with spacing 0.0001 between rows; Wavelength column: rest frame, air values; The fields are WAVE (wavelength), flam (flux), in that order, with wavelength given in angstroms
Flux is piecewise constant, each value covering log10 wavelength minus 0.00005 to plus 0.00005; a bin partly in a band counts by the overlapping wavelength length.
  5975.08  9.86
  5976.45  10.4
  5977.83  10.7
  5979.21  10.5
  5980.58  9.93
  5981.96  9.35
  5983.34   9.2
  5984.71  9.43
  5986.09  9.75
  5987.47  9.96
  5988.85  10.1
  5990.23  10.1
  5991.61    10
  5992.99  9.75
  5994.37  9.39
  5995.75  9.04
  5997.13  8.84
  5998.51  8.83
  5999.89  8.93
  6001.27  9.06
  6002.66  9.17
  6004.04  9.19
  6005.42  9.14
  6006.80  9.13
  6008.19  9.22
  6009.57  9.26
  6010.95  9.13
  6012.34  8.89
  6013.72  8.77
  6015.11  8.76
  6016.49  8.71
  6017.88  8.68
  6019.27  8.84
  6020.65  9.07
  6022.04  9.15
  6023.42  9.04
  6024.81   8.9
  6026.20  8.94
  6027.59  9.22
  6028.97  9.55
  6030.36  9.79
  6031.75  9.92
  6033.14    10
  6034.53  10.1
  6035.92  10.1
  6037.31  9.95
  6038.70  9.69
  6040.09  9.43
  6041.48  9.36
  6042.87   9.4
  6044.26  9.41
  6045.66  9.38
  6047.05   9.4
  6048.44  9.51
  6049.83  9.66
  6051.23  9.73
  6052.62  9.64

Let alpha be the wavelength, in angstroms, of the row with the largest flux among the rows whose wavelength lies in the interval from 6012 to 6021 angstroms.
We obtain 6020.65 angstroms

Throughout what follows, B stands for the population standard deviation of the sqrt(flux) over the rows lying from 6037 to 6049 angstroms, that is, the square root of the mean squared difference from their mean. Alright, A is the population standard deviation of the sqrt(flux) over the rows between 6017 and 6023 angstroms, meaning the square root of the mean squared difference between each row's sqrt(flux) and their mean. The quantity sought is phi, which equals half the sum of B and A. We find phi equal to 0.030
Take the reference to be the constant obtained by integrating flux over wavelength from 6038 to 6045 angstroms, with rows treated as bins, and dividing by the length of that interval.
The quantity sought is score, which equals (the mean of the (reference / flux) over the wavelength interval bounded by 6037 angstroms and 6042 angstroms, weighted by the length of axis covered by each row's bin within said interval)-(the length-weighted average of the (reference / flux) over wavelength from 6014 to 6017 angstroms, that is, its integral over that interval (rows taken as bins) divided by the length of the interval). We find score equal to -0.095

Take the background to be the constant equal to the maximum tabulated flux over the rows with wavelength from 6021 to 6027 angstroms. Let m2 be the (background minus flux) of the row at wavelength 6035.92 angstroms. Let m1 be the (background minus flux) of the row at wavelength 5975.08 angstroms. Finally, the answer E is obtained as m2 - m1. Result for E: -0.2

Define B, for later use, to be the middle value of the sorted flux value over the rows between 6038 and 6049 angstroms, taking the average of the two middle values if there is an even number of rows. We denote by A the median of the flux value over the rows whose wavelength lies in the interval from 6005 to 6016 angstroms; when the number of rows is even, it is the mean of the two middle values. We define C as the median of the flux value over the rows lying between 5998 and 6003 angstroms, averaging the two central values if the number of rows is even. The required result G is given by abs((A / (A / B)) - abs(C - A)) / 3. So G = 3.1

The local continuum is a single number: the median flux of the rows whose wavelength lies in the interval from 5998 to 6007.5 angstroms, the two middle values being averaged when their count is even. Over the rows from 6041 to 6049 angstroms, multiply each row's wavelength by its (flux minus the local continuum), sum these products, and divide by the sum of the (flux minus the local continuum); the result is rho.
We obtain 6045.3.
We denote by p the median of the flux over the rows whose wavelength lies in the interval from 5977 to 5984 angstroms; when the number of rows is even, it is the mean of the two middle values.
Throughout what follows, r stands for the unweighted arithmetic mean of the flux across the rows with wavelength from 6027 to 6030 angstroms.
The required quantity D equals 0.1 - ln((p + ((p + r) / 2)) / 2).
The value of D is -2.18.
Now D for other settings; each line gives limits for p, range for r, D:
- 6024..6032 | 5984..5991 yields -2.15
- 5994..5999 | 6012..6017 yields -2.09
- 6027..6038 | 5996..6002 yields -2.17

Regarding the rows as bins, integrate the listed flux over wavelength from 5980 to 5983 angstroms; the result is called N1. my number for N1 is 29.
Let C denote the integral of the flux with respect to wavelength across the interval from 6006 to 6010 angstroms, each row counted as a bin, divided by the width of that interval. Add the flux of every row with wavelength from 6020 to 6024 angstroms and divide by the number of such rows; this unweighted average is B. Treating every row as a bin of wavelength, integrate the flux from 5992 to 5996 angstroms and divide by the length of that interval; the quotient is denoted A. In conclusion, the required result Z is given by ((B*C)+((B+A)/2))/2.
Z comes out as 46.4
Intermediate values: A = 9.5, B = 9.1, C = 9.2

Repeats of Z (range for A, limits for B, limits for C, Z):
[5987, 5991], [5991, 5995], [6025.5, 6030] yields 50.0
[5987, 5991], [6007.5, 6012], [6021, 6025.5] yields 46.4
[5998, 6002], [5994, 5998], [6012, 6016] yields 44.5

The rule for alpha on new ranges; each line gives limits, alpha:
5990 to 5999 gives 5990.23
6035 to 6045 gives 6035.92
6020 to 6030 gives 6028.97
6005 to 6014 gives 6009.57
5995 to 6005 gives 6004.04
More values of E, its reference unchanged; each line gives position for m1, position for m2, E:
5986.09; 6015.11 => 1.0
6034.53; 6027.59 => 0.9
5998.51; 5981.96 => -0.5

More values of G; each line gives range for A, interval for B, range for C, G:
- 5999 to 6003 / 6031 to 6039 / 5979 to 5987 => 3.1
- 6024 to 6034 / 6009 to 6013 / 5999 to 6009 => 2.9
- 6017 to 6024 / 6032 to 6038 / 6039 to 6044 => 3.2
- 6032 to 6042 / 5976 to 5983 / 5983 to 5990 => 3.4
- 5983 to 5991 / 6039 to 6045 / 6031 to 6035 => 3.1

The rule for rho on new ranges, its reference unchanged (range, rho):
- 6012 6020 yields 6016.0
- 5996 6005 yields 5997.9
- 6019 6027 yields 6022.8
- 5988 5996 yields 5990.8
